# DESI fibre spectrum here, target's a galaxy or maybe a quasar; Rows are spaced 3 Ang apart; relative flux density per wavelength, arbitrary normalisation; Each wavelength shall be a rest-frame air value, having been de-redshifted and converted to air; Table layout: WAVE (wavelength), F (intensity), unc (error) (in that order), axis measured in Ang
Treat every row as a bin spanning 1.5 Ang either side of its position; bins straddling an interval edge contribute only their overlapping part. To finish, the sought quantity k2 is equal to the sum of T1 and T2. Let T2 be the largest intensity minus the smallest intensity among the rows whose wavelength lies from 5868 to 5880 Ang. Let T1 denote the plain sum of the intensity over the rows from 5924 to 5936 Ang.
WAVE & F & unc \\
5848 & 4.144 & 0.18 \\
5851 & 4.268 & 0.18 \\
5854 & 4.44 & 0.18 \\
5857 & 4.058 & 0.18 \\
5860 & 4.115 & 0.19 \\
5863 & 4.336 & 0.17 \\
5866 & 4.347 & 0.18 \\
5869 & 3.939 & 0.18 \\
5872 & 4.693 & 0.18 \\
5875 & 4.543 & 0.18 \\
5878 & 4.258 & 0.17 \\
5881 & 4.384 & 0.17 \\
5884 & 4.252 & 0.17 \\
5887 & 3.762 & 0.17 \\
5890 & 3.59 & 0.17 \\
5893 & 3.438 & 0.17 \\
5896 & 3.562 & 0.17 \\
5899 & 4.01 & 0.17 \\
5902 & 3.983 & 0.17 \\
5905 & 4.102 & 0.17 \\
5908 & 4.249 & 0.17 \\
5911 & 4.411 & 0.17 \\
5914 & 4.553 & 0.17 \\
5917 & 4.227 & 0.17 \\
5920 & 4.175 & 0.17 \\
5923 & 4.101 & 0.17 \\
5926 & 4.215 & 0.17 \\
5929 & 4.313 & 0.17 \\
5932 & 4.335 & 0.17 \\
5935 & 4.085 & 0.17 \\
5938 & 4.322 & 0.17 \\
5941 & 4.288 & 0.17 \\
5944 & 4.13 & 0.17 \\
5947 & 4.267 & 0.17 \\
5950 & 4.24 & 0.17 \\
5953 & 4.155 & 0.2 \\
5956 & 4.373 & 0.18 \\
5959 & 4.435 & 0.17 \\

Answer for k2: 17.7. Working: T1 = 16.9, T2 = 0.75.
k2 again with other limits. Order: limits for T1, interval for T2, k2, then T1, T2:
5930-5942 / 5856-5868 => 17.3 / 17.0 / 0.29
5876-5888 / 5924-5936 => 16.9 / 16.7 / 0.25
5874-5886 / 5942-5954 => 17.6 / 17.4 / 0.14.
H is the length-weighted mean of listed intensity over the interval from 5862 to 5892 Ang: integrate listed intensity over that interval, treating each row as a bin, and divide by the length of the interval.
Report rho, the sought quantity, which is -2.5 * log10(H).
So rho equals -1.56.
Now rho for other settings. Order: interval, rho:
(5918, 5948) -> -1.56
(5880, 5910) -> -1.49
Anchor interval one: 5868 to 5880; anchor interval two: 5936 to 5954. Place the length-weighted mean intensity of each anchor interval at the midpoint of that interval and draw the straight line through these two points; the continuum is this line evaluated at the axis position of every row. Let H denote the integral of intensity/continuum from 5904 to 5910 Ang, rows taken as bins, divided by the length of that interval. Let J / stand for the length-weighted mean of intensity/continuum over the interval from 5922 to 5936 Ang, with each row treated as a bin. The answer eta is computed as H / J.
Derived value 0.99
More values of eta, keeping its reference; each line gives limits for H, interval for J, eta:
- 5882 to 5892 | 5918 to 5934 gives 0.90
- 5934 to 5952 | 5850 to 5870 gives 1.04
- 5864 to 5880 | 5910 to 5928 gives 1.00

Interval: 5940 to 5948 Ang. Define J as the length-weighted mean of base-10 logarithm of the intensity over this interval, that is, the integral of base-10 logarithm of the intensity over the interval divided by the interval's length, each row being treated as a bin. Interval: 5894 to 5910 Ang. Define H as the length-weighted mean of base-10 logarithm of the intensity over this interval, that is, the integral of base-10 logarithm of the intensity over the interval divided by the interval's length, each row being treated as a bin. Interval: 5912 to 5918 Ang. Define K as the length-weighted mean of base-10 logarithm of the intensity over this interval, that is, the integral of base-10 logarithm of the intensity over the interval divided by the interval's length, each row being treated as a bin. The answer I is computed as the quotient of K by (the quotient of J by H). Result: 0.62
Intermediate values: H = 0.599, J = 0.625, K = 0.644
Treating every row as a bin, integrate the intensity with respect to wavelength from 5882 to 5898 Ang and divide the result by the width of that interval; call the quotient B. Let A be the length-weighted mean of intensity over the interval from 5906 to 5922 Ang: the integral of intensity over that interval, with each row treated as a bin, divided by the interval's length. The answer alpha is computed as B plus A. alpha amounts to 8.06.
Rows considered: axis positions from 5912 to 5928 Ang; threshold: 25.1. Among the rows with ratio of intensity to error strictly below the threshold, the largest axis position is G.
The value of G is 5926 Ang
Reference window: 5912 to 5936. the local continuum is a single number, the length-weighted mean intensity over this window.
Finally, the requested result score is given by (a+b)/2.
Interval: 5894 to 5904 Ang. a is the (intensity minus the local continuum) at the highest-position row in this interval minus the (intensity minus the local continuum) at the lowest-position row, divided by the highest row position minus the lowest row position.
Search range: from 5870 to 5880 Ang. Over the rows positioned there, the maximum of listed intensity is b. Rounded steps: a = 0.070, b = 4.693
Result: 2.38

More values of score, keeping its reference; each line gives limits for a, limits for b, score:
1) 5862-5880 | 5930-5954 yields 2.16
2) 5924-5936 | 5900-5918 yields 2.27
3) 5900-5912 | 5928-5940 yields 2.19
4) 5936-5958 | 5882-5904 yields 2.13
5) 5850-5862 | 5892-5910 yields 2.12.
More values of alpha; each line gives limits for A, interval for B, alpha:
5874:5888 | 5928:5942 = 8.51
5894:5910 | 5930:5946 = 8.21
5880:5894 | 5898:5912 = 8.03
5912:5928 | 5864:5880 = 8.62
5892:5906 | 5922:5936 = 8.04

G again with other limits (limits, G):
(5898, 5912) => 5908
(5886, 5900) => 5899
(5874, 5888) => 5887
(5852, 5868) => 5866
